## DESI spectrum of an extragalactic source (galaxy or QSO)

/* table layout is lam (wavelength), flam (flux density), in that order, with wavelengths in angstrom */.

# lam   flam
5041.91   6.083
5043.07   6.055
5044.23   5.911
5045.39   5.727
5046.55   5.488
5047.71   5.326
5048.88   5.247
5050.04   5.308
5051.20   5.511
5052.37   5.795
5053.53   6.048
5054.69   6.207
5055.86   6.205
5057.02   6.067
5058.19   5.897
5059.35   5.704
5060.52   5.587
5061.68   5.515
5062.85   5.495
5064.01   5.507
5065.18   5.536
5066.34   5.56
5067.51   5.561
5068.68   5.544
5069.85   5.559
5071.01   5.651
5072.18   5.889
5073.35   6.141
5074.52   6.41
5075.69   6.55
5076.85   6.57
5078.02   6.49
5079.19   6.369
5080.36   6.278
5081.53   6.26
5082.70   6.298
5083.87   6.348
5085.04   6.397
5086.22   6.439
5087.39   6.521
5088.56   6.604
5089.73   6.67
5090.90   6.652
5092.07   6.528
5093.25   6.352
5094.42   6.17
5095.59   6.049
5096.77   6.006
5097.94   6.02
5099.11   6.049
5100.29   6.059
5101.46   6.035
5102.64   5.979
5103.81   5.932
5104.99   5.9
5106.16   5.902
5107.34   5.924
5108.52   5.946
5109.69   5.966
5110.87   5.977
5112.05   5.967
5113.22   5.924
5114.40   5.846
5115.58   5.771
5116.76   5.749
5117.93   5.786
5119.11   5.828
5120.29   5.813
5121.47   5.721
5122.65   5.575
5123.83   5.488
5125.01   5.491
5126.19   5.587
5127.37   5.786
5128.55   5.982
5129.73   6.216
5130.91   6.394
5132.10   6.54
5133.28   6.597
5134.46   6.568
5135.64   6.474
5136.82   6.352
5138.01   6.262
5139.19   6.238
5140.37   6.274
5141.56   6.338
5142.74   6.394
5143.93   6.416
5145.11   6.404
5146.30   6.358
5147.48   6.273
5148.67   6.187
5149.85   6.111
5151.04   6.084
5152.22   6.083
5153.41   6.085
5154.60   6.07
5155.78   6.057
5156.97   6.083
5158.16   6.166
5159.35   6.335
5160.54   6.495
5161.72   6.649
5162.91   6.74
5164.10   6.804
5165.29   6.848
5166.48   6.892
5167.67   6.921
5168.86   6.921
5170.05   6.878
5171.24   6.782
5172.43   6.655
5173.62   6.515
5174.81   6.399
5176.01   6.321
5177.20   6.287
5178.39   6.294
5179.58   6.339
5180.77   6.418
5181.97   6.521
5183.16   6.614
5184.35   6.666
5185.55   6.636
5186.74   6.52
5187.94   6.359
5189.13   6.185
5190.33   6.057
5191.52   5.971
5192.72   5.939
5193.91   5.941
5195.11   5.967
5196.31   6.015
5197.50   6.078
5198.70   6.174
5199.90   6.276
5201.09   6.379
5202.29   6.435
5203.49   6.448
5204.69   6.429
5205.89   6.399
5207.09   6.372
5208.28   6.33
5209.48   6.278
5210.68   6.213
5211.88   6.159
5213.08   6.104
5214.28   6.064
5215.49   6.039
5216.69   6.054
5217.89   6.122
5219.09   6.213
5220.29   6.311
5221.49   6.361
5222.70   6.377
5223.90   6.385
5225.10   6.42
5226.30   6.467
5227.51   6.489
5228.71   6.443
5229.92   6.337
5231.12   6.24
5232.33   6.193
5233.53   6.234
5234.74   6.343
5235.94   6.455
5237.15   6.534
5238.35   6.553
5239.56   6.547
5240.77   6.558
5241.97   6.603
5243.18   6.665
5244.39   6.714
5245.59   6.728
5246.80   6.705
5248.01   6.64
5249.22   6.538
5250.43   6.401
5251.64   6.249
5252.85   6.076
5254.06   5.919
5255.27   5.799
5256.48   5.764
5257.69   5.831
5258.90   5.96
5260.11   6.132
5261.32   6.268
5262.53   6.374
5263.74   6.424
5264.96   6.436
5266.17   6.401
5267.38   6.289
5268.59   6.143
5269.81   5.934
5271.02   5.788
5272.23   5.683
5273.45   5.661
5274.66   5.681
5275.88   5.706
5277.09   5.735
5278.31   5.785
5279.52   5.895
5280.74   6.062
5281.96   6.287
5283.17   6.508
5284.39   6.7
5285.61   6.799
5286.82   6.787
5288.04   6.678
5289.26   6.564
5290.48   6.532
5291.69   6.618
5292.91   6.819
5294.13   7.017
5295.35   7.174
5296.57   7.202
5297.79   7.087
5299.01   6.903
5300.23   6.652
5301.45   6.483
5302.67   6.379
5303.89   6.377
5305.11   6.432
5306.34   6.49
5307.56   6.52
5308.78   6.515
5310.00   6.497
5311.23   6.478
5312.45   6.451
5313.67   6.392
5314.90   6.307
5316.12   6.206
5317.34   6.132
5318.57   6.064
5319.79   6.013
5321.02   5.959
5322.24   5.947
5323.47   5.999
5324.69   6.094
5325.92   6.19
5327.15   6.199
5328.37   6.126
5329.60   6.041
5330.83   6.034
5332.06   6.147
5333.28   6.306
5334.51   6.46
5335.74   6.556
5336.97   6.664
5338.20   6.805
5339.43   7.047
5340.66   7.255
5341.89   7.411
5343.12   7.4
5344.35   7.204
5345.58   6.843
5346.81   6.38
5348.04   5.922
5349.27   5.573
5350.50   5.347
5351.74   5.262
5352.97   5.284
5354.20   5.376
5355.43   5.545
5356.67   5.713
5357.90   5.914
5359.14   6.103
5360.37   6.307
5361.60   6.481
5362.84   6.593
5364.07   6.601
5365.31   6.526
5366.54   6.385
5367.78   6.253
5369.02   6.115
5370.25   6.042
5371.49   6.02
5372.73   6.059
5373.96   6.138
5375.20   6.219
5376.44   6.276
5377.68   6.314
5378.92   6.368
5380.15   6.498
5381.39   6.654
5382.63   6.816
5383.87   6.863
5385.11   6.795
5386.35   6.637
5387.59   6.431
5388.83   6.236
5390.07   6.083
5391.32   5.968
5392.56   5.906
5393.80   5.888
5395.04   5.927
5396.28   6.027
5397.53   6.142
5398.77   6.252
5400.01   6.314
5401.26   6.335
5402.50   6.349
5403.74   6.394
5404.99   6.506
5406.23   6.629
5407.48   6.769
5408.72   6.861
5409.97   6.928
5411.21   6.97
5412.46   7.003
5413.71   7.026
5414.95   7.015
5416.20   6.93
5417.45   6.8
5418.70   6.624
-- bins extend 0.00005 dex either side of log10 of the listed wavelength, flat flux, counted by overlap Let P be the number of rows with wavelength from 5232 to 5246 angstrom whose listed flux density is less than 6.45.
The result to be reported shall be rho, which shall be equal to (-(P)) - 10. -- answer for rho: -13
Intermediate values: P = 3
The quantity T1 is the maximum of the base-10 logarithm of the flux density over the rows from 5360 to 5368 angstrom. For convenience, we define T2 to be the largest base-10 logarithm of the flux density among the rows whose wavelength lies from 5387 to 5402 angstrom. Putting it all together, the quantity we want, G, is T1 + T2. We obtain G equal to 1.63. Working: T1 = 0.820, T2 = 0.808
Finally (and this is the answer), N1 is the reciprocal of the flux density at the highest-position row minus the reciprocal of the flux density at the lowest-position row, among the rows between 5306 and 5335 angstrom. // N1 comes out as 0.001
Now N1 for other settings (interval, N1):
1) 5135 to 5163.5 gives -0.006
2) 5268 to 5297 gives -0.024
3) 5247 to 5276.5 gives 0.025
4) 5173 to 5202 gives 0.003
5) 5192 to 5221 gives -0.010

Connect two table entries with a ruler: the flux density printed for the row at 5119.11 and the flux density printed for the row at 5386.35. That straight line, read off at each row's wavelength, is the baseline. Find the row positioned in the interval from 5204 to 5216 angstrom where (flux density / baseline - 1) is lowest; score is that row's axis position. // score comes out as 5215.49 angstrom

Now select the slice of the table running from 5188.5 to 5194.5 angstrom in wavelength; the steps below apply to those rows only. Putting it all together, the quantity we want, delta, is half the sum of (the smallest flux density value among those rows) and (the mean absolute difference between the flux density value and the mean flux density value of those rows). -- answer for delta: 3.01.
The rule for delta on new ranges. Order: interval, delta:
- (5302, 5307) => 3.21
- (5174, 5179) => 3.16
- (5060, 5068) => 2.76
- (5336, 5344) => 3.46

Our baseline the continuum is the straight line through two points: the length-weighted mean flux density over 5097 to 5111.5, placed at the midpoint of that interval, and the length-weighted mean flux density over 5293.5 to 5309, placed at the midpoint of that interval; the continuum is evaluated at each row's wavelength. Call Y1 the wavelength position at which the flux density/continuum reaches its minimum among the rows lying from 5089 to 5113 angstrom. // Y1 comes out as 5106.16 angstrom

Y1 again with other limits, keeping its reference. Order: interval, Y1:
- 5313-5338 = 5322.24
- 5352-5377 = 5352.97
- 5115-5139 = 5125.01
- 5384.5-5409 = 5393.80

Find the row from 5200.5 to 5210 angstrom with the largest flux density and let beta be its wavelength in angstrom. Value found 5203.49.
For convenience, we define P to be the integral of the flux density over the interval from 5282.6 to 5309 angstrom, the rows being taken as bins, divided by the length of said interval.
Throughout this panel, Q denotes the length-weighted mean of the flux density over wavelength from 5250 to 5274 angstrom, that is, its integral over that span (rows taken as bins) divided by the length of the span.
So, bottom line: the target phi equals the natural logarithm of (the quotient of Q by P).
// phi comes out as -0.10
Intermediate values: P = 6.69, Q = 6.08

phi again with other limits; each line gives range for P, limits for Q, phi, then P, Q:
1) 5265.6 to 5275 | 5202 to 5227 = 0.05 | 5.96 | 6.28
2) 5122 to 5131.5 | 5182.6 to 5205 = 0.07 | 5.82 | 6.26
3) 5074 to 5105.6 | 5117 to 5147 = -0.03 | 6.29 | 6.11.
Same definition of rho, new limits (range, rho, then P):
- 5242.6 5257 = -16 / 6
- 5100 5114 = -22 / 12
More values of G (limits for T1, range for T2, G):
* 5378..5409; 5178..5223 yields 1.66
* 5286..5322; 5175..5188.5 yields 1.68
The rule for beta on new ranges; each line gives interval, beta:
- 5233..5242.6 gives 5241.97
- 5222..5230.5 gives 5227.51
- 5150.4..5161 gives 5160.54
